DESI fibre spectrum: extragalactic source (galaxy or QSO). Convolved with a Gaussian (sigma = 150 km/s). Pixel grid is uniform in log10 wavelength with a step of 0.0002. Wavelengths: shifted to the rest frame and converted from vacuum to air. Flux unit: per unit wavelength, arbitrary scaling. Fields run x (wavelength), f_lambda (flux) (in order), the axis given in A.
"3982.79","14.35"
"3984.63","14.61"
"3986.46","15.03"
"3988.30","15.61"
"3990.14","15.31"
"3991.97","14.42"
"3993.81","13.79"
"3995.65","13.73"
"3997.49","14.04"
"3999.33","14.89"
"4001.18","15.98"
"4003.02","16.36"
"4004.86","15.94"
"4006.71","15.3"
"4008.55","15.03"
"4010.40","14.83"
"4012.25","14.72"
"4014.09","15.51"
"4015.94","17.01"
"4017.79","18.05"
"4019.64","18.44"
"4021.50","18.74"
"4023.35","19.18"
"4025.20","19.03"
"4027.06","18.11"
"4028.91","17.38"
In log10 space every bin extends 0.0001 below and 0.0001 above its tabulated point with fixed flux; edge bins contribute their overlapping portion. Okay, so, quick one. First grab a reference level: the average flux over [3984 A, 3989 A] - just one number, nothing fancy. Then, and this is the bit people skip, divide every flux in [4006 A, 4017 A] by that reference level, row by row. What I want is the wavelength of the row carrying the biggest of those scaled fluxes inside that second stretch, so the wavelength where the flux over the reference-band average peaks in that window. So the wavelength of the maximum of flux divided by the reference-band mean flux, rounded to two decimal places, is 4015.94 A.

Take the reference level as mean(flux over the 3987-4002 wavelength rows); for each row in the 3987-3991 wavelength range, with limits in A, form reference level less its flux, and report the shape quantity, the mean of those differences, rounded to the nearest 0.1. -0.7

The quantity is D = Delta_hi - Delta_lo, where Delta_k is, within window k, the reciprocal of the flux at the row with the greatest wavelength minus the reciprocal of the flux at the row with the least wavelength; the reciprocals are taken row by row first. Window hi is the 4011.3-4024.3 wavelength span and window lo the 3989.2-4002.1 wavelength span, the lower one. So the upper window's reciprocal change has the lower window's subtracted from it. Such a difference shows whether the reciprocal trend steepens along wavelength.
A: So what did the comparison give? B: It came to -0.013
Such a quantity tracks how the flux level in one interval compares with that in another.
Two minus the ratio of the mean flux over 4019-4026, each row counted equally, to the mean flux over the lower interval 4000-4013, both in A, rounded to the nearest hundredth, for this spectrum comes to 0.78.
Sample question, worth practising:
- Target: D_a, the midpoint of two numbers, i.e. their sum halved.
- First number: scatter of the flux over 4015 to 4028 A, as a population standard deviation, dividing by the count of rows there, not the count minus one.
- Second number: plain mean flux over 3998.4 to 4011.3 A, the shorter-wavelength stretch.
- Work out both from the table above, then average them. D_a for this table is 8.08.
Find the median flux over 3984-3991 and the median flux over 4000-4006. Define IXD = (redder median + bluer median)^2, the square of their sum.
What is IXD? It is 970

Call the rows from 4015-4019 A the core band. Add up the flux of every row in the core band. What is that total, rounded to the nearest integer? 35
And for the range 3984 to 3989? 45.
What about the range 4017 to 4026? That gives 93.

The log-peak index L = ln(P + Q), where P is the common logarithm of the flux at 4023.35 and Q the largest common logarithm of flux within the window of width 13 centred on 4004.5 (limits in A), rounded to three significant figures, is 0.915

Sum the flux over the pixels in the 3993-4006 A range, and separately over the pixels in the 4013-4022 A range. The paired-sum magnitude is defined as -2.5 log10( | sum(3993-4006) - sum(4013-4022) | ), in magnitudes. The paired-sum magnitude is -3.1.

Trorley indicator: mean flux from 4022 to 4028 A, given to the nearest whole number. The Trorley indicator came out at 19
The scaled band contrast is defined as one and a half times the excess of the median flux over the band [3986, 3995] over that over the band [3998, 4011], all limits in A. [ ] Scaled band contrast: 0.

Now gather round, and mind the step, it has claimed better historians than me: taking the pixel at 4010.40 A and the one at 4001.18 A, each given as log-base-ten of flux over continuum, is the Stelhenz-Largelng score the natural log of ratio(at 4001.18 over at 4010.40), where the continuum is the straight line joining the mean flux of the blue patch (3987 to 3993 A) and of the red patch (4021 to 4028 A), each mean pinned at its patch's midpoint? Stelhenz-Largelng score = -2.1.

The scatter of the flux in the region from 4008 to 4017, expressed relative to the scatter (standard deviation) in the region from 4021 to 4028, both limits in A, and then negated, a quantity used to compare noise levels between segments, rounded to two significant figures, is -2.0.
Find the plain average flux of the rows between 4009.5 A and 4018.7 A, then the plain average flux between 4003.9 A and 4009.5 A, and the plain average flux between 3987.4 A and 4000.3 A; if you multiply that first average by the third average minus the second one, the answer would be -14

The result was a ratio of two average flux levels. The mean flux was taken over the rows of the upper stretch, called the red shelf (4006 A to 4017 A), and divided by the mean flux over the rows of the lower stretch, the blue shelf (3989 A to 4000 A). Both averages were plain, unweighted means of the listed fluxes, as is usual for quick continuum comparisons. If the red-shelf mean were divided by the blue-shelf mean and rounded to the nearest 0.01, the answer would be 1.07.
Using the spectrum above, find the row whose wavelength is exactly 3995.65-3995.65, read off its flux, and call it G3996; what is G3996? 13.73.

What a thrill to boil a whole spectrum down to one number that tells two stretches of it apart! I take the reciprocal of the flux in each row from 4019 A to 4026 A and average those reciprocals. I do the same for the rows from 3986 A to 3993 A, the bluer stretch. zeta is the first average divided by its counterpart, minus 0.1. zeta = 0.70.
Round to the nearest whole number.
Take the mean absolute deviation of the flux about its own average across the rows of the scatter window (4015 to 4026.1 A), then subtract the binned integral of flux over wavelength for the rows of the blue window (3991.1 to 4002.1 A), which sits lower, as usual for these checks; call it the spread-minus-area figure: -159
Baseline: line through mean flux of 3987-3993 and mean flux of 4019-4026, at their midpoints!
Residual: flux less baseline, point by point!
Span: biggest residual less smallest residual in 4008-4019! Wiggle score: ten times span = 27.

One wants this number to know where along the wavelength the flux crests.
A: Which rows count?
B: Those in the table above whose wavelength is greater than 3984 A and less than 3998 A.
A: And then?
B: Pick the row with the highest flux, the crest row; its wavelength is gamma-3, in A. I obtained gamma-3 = 3988.30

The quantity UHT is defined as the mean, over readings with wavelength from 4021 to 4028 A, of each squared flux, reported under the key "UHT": 352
